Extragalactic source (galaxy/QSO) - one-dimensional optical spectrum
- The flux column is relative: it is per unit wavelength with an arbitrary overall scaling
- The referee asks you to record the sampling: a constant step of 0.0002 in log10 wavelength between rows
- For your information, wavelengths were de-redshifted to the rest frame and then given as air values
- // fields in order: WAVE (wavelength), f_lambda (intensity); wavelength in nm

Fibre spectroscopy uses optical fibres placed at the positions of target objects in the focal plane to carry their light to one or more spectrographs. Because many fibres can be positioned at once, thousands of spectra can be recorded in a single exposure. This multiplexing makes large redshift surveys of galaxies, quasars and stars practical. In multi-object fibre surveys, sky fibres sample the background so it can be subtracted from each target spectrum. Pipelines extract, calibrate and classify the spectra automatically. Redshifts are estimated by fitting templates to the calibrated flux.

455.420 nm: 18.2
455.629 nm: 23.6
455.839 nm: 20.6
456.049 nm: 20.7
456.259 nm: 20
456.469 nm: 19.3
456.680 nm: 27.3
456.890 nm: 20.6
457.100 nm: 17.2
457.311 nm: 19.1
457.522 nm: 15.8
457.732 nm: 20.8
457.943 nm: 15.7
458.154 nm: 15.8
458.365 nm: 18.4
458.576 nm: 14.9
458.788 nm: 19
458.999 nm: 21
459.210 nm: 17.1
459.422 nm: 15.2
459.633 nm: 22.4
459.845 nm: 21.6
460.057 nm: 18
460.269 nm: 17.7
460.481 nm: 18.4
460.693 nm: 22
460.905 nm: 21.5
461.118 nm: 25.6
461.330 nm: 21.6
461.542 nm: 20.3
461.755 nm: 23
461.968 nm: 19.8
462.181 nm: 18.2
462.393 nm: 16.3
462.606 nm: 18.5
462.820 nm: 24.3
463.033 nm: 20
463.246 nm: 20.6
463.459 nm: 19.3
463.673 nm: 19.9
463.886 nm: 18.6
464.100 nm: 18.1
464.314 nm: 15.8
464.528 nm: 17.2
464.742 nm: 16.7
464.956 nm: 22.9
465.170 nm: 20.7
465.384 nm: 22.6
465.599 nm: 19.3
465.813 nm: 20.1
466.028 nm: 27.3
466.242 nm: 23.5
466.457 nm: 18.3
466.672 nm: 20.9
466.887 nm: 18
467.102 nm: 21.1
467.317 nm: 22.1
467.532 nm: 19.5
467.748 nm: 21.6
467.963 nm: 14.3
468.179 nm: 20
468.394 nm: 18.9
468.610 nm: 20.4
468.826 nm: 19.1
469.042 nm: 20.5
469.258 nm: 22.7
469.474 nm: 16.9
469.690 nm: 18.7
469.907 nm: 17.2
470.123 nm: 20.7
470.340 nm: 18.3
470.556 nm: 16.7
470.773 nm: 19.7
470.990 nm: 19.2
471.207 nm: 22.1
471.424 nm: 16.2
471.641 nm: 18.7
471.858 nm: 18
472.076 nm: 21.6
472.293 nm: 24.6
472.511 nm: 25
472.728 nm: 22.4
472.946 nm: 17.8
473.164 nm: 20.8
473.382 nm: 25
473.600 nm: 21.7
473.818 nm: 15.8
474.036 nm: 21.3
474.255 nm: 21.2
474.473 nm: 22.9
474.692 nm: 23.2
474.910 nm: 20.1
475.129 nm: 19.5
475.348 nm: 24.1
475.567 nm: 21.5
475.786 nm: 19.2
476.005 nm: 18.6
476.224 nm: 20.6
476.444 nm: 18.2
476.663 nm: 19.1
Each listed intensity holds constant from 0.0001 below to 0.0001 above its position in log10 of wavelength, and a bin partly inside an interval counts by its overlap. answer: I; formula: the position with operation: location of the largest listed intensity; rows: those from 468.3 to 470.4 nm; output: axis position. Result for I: 469.258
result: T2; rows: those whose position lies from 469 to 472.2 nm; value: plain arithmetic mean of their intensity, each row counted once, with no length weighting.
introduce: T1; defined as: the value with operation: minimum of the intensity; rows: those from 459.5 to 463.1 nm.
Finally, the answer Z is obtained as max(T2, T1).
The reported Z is 19.1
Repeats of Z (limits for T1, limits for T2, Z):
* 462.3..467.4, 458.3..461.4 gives 19.6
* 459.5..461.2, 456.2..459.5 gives 18.6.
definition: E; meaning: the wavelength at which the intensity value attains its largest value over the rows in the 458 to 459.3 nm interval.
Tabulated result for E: 458.999 nm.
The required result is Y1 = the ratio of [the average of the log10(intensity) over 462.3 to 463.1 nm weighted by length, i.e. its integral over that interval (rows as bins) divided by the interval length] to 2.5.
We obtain 0.516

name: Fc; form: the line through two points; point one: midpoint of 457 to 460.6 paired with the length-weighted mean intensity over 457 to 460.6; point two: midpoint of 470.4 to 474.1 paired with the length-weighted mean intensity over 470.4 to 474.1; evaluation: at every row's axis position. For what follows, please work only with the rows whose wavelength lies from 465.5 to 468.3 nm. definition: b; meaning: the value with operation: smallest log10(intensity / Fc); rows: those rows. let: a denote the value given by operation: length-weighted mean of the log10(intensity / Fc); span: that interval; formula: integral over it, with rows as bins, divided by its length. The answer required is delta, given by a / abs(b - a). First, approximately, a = 0.017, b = -0.14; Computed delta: 0.11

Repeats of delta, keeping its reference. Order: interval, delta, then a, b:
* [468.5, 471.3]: -0.23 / -0.015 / -0.08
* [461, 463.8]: 0.38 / 0.037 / -0.06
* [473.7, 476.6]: -0.10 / -0.010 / -0.12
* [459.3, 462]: 0.35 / 0.043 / -0.08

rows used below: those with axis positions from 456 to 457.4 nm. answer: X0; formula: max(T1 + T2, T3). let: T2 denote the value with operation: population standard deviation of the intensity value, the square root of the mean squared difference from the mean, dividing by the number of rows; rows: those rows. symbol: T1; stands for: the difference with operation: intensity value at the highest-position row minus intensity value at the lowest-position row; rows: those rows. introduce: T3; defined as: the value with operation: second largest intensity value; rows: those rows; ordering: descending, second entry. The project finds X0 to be 20.7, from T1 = -2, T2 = 2.95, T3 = 20.7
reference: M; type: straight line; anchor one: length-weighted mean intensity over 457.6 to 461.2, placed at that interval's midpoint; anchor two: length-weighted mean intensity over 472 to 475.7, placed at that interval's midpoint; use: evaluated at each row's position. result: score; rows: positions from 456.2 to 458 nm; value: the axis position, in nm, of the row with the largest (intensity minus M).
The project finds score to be 456.680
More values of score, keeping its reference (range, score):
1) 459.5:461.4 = 461.118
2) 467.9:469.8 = 469.258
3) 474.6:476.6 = 475.348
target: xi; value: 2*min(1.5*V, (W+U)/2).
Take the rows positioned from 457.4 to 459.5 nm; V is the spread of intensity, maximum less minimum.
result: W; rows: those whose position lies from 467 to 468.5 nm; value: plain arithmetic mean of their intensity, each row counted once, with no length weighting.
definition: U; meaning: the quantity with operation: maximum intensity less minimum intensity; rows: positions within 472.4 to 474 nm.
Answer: 18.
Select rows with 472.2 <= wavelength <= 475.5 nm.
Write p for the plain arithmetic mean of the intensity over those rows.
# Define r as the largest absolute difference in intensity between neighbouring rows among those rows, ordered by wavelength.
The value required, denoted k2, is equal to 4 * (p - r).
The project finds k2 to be 63.2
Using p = 21.7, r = 5.9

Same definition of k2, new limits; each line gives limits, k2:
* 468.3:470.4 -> 54.2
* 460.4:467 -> 52.4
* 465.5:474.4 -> 51.5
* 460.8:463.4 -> 60.0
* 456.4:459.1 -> 43.4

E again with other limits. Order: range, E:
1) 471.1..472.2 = 471.207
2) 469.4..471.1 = 470.123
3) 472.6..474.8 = 473.382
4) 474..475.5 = 475.348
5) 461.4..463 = 462.820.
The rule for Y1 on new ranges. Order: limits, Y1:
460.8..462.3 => 0.531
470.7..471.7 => 0.512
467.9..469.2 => 0.512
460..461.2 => 0.523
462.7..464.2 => 0.521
